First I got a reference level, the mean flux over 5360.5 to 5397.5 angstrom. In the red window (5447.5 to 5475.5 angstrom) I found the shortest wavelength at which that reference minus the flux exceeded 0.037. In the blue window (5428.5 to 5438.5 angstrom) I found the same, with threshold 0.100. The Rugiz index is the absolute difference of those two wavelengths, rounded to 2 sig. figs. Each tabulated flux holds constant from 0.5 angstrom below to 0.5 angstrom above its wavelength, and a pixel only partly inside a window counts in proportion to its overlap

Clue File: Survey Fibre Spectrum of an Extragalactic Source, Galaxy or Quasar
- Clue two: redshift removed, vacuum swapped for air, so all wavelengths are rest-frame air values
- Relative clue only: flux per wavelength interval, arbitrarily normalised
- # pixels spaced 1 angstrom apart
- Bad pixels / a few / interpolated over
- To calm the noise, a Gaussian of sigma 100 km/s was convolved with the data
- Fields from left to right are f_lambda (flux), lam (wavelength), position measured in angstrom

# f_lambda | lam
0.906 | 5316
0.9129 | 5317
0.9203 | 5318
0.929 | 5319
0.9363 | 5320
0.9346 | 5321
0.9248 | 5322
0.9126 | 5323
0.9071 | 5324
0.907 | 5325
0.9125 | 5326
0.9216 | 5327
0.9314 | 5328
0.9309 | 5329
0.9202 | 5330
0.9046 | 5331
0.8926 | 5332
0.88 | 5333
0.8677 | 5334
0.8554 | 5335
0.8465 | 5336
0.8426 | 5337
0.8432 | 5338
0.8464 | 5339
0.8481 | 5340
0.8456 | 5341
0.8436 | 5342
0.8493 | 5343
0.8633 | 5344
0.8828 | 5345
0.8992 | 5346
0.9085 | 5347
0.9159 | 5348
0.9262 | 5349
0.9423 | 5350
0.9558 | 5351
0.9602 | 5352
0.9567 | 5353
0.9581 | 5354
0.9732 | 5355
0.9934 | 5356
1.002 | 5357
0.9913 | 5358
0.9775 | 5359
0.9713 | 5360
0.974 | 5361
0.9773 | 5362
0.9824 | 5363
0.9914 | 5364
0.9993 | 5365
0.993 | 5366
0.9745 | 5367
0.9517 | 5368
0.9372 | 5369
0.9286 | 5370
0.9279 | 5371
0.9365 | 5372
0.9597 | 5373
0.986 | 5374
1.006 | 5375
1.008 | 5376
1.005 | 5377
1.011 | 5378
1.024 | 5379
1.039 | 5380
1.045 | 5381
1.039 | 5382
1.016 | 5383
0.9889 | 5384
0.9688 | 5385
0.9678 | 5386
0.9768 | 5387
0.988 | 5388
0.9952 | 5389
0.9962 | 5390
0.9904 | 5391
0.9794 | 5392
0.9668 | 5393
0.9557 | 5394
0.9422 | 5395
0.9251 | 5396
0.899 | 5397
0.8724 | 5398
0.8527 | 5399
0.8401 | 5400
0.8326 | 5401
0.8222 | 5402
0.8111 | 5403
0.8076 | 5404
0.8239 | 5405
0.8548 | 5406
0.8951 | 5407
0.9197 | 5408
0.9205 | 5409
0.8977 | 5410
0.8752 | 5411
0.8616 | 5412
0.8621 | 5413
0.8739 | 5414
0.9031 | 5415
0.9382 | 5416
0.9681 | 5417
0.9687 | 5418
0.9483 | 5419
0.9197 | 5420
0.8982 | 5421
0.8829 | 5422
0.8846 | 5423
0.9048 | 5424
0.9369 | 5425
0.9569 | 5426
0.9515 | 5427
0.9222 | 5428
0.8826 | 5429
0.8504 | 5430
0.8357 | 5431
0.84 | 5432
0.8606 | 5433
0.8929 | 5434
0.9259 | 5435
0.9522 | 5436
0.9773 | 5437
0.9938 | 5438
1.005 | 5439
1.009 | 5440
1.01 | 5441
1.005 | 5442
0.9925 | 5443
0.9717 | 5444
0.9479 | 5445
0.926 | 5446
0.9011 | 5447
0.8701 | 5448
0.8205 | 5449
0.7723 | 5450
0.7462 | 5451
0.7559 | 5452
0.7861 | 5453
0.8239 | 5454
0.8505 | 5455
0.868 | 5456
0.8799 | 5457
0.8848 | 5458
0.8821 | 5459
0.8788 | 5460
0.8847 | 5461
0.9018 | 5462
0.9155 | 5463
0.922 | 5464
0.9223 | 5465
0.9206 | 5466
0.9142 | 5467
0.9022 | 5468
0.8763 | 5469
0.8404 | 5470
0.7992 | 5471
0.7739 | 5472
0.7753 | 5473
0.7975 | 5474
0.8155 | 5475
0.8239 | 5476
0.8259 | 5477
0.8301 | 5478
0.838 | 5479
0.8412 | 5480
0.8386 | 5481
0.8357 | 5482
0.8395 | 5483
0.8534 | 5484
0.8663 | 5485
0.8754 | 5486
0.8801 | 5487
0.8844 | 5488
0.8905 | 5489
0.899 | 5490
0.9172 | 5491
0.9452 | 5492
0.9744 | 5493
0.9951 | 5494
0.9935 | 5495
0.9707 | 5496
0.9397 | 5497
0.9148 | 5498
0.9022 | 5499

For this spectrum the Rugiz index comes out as 18 angstrom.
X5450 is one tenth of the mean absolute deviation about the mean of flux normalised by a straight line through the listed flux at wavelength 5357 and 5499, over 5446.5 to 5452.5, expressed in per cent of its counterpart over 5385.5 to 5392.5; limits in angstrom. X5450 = 60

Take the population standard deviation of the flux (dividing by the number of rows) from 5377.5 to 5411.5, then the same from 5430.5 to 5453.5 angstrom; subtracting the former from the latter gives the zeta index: 0.014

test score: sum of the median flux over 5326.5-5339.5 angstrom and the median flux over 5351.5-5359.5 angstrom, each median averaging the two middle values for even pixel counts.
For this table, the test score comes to 1.86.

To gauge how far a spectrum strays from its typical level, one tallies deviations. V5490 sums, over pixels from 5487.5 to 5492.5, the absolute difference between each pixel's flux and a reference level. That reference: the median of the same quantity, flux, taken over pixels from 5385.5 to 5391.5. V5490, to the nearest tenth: 0.4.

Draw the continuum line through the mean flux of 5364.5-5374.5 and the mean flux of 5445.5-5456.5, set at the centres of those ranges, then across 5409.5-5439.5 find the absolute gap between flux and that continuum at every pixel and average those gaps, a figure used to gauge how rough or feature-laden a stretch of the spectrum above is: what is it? 0.051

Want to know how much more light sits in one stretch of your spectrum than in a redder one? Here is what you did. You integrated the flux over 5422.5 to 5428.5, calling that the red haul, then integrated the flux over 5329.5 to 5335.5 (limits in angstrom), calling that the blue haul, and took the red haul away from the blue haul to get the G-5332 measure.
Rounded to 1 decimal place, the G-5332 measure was -0.2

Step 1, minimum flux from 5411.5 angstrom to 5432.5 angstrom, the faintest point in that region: 0.8357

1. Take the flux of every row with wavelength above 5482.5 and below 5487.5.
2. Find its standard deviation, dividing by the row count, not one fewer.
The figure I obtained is 0.015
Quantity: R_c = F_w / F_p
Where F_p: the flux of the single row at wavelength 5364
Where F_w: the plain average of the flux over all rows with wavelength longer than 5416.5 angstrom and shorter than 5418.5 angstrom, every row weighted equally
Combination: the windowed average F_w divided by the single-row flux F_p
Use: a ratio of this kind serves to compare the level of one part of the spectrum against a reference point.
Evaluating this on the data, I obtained 0.98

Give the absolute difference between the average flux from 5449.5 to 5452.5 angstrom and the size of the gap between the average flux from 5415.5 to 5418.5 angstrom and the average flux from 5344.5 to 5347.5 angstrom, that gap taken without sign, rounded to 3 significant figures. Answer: 0.697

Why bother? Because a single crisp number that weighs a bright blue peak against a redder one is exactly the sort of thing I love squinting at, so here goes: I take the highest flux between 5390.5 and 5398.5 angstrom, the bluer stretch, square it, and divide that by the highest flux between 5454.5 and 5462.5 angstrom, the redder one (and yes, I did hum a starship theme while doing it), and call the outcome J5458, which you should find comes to 1.09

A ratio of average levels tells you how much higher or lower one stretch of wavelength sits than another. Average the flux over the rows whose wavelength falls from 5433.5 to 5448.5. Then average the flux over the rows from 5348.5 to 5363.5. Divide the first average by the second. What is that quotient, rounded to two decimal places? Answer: 0.99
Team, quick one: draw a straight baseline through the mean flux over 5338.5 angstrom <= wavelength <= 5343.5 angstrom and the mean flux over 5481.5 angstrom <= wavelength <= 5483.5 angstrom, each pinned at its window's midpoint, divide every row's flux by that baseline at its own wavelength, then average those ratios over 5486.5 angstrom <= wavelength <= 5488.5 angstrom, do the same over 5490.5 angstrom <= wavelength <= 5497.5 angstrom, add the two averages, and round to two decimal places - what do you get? 2.20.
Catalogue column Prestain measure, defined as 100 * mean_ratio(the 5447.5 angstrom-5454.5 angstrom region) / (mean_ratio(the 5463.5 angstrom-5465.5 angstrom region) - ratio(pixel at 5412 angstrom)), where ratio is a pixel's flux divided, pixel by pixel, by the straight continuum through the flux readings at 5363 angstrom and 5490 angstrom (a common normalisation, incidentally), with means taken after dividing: 859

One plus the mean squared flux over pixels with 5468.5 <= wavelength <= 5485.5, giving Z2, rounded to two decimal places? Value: 1.69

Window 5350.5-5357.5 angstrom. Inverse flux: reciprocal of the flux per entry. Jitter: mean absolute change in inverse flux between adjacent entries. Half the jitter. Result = 0.0047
